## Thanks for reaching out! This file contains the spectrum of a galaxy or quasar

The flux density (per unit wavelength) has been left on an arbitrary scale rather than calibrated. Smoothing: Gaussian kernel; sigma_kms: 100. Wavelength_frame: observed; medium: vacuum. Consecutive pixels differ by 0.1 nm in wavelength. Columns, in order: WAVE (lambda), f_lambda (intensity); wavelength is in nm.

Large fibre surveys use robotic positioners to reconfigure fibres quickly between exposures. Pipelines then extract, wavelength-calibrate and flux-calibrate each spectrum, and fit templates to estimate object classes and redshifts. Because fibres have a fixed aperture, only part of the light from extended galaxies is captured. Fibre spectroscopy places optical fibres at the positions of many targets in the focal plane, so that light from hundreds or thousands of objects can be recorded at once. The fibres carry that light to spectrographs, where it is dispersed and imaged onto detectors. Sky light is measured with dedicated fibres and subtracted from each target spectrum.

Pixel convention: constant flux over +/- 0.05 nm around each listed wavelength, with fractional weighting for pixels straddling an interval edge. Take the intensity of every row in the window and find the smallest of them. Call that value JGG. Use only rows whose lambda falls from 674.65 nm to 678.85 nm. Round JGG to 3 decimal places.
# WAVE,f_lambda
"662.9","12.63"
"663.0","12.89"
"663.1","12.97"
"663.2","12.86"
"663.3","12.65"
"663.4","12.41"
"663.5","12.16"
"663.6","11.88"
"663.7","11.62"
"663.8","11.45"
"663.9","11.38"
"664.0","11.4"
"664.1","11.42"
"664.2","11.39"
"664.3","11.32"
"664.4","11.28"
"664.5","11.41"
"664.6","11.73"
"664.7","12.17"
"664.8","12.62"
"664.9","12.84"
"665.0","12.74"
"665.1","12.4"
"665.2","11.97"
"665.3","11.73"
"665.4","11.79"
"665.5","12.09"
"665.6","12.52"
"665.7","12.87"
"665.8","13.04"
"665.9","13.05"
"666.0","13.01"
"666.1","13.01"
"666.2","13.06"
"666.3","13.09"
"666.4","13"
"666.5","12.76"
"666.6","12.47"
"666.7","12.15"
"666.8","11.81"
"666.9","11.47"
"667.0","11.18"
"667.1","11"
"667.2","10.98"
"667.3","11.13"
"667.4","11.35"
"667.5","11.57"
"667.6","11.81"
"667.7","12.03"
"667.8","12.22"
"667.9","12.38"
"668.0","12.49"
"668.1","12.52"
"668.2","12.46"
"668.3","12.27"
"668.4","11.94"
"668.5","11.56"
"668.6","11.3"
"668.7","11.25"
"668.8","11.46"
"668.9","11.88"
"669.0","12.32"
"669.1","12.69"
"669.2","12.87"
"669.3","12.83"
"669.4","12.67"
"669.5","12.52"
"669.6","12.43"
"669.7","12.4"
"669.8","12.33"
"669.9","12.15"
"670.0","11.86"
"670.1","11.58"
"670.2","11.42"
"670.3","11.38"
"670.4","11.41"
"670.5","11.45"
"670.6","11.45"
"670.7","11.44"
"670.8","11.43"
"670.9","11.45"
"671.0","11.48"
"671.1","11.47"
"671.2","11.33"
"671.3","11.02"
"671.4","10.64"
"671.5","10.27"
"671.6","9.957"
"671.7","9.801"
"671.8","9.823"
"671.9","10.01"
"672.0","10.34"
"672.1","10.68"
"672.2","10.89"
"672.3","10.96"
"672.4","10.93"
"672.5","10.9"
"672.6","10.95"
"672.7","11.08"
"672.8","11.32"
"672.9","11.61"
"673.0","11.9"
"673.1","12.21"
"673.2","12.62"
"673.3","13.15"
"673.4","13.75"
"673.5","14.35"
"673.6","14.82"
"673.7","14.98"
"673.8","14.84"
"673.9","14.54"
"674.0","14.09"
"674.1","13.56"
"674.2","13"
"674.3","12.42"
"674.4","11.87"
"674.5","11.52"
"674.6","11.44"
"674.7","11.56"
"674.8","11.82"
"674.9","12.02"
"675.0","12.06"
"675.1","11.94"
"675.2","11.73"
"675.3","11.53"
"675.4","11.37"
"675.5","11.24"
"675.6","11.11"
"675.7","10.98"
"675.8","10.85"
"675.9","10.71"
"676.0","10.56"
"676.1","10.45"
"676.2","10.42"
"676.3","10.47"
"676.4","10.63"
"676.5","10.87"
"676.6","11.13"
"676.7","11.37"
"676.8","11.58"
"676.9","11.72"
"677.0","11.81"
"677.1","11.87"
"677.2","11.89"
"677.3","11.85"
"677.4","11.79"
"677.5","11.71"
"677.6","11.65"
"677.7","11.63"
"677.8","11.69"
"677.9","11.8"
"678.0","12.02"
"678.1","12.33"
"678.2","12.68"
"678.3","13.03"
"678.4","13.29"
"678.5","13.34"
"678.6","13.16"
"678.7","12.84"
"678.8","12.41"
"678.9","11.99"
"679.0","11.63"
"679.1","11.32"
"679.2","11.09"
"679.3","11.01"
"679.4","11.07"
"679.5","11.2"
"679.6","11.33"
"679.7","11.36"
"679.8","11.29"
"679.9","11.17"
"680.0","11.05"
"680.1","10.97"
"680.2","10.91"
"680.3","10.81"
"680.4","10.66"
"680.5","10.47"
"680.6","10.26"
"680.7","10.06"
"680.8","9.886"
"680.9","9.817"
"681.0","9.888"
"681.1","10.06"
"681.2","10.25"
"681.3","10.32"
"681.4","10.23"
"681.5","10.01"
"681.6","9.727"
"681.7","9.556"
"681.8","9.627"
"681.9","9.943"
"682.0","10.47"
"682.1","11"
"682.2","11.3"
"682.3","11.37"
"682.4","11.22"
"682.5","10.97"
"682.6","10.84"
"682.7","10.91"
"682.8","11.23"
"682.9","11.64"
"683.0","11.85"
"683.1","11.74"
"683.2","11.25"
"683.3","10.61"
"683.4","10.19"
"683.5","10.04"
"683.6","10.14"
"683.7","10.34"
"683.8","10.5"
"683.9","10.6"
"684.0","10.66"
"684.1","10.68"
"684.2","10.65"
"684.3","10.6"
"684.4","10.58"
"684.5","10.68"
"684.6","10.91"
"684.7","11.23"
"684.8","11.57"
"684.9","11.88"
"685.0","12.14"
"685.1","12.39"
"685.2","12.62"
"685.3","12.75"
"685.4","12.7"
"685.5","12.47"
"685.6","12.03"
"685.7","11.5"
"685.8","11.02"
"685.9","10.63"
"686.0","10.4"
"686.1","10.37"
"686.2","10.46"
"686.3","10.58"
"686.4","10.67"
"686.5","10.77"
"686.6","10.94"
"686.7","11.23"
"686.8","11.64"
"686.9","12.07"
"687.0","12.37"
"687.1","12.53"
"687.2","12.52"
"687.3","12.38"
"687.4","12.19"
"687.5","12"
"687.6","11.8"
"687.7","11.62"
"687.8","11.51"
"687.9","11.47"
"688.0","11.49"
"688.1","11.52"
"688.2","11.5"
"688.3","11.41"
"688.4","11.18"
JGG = 10.420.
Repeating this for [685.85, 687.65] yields 10.370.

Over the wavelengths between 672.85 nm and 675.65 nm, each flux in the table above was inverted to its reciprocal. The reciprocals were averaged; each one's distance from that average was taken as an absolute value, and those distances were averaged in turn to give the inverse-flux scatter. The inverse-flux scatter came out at 0.0065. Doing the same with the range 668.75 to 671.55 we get 0.0039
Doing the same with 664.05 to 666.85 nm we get 0.0037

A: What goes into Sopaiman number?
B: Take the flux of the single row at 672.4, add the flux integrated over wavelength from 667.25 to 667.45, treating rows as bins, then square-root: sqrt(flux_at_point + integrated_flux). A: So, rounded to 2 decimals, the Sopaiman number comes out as 3.63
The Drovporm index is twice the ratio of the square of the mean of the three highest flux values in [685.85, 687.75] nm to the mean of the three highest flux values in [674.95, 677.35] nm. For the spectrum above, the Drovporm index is 26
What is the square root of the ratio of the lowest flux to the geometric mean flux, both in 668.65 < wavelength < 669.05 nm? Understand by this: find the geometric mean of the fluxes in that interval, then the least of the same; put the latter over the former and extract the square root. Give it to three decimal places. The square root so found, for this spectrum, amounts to 0.980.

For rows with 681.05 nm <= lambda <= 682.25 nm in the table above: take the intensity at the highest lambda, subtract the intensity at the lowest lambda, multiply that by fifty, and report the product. 62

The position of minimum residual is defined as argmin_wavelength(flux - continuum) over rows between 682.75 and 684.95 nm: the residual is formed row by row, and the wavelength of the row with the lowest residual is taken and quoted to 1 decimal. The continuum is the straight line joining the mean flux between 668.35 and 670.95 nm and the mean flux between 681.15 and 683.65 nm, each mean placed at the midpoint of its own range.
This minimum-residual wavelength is 683.5 nm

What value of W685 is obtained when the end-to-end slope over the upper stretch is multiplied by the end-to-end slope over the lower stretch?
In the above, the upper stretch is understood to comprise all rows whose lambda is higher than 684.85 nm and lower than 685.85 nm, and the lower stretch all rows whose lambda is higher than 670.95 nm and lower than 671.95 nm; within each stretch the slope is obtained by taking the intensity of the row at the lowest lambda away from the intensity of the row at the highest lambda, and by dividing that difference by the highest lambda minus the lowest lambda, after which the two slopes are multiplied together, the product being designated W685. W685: 1.6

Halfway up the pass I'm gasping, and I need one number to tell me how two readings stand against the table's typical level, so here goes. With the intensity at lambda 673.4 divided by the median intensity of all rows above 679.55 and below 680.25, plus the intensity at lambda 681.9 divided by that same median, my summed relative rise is 2.12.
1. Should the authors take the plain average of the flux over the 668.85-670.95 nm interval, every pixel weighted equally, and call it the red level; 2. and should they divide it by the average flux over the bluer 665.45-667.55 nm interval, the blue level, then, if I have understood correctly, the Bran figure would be 0.98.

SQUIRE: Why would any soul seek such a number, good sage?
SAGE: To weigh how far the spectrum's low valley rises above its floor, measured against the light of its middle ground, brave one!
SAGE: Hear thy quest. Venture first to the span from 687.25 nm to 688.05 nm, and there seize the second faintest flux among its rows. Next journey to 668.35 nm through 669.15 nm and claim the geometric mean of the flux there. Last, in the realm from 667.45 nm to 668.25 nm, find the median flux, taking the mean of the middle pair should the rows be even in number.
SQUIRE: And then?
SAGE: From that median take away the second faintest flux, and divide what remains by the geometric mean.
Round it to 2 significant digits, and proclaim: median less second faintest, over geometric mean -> 0.069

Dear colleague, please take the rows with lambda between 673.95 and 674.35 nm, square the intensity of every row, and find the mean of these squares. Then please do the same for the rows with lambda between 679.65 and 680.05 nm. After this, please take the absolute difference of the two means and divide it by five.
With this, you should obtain 10.1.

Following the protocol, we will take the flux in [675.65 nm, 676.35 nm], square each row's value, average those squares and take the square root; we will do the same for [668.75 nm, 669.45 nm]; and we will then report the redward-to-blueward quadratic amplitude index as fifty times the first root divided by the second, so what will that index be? 43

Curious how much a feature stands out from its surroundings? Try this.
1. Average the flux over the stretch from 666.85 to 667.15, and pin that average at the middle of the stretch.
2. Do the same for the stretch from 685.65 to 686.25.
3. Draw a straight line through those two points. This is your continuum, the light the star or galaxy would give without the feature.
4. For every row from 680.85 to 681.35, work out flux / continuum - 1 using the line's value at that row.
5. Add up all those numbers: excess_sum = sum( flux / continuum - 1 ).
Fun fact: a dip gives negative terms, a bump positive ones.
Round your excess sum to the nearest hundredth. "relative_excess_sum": -0.36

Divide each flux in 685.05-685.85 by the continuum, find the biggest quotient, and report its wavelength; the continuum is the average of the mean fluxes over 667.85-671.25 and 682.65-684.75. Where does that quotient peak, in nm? 685.3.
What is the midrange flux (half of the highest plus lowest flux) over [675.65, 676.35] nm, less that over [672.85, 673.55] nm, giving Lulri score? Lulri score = -2.3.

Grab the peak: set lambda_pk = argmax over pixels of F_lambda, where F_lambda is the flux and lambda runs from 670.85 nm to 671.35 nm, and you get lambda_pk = 671.0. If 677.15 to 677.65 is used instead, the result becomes 677.2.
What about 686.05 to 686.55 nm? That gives 686.5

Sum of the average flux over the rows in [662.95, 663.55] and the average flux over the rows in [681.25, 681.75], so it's 22.6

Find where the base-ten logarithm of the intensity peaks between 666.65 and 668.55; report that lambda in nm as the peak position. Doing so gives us 668.1 nm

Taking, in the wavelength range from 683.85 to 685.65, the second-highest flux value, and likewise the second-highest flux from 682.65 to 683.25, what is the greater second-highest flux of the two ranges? 12.7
